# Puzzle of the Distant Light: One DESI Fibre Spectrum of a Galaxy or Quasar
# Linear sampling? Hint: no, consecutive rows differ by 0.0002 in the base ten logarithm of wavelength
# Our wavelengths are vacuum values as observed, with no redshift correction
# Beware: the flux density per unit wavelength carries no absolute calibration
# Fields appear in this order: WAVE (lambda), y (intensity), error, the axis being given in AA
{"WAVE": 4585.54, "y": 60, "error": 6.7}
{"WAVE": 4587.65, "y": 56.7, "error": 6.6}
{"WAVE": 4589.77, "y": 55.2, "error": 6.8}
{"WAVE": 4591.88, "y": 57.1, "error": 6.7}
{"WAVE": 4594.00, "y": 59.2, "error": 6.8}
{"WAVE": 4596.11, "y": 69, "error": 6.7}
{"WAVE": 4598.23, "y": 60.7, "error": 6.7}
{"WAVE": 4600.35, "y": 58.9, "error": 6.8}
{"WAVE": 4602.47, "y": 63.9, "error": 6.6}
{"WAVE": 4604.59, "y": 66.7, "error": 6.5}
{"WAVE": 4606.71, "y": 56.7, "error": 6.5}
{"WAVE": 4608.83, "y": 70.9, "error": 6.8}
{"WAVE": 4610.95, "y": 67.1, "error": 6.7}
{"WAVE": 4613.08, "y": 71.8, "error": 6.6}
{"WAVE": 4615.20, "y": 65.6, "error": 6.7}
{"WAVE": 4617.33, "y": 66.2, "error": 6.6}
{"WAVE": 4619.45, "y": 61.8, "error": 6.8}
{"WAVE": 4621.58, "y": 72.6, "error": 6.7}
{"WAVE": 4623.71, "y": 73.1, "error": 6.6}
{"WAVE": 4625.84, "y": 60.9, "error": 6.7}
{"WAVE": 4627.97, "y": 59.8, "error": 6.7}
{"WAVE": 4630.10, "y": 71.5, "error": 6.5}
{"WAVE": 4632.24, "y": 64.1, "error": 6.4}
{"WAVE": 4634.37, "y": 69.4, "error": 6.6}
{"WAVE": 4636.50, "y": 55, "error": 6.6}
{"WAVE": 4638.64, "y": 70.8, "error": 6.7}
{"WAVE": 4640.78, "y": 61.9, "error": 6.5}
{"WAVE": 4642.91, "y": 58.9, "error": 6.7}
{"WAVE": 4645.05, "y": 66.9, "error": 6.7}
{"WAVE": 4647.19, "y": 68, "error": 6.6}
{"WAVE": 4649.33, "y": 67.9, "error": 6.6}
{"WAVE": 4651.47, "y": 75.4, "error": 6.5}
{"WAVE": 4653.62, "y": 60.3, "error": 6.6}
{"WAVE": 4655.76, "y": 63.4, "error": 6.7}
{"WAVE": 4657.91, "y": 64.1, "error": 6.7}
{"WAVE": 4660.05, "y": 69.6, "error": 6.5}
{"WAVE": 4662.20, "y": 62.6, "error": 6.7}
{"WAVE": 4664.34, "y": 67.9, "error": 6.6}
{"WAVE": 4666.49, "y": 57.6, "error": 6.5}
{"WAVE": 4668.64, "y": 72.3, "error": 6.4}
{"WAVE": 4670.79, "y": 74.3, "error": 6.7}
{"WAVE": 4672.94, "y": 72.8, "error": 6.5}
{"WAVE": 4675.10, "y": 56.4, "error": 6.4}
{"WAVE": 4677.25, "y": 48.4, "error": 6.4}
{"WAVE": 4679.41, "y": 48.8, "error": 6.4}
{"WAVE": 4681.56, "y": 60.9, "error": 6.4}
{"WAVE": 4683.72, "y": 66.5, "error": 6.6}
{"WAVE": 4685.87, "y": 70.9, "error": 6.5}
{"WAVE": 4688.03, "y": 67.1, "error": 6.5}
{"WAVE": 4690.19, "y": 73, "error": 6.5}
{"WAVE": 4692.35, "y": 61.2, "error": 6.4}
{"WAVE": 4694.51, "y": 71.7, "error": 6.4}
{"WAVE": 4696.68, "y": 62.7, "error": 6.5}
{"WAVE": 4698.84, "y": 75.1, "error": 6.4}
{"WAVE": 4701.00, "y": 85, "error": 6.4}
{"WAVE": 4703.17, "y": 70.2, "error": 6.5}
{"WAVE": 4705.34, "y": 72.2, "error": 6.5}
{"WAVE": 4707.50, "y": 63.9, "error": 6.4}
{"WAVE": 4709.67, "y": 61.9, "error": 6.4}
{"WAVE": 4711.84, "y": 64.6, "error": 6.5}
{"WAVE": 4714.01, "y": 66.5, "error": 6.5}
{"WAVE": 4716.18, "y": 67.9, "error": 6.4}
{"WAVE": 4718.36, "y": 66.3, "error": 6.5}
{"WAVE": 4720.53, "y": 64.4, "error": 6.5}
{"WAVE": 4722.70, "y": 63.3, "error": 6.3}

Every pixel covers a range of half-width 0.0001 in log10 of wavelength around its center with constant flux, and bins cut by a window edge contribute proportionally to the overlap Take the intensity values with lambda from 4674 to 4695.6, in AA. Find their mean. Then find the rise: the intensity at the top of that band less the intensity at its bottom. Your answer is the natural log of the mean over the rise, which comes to 1.4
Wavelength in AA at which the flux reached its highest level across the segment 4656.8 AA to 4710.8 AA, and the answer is 4701.00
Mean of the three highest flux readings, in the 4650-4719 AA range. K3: 78.5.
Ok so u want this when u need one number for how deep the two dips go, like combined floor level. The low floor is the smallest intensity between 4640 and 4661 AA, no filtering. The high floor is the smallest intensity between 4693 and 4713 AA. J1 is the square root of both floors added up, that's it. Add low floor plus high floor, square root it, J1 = 11.0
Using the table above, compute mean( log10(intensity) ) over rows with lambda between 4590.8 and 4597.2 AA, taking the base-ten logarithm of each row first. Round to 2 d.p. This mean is 1.79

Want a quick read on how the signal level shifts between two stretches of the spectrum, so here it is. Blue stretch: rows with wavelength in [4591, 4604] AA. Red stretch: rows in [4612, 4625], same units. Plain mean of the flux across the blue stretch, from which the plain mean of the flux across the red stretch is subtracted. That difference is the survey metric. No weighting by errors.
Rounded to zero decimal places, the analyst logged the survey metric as -7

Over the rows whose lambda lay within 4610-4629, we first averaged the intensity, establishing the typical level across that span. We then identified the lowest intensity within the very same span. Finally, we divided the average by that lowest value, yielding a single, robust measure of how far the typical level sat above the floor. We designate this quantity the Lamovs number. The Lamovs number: 1.11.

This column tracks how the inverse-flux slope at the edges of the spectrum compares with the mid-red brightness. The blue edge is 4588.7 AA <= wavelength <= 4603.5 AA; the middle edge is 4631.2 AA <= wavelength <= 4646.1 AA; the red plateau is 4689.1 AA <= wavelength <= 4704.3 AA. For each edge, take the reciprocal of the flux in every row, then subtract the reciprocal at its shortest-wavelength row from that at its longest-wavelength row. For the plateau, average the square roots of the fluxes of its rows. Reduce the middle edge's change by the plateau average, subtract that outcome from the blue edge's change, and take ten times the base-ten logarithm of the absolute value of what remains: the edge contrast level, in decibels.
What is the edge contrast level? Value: 9.26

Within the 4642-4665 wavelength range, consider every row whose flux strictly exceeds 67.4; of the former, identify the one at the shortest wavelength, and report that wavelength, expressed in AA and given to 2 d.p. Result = 4647.19 AA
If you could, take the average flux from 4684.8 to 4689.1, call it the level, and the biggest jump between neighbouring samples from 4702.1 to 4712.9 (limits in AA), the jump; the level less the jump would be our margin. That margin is 61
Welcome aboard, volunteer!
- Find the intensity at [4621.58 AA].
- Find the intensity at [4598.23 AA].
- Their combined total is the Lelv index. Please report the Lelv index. 133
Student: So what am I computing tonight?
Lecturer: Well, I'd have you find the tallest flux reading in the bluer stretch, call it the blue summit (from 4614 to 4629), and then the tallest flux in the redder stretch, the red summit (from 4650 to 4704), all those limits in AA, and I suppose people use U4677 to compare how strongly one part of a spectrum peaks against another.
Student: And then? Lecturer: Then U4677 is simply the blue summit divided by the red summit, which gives 0.86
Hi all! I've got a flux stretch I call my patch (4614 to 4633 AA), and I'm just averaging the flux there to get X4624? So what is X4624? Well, 66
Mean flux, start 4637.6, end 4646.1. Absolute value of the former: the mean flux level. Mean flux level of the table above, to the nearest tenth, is 64.6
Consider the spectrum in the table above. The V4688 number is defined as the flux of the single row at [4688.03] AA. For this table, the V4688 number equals 67.1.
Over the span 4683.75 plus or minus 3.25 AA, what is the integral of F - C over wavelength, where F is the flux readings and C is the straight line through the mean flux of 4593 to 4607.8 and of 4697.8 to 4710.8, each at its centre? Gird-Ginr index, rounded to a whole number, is -22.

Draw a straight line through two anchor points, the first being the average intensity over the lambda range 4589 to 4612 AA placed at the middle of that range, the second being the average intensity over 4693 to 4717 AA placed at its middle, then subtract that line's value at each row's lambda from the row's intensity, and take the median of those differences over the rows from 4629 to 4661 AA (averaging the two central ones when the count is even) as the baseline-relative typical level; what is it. 1.6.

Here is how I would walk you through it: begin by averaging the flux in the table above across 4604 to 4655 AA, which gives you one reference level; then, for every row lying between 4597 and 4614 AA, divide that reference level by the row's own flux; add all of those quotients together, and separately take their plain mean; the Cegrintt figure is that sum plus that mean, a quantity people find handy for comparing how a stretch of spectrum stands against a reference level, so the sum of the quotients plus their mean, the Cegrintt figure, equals 9.25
